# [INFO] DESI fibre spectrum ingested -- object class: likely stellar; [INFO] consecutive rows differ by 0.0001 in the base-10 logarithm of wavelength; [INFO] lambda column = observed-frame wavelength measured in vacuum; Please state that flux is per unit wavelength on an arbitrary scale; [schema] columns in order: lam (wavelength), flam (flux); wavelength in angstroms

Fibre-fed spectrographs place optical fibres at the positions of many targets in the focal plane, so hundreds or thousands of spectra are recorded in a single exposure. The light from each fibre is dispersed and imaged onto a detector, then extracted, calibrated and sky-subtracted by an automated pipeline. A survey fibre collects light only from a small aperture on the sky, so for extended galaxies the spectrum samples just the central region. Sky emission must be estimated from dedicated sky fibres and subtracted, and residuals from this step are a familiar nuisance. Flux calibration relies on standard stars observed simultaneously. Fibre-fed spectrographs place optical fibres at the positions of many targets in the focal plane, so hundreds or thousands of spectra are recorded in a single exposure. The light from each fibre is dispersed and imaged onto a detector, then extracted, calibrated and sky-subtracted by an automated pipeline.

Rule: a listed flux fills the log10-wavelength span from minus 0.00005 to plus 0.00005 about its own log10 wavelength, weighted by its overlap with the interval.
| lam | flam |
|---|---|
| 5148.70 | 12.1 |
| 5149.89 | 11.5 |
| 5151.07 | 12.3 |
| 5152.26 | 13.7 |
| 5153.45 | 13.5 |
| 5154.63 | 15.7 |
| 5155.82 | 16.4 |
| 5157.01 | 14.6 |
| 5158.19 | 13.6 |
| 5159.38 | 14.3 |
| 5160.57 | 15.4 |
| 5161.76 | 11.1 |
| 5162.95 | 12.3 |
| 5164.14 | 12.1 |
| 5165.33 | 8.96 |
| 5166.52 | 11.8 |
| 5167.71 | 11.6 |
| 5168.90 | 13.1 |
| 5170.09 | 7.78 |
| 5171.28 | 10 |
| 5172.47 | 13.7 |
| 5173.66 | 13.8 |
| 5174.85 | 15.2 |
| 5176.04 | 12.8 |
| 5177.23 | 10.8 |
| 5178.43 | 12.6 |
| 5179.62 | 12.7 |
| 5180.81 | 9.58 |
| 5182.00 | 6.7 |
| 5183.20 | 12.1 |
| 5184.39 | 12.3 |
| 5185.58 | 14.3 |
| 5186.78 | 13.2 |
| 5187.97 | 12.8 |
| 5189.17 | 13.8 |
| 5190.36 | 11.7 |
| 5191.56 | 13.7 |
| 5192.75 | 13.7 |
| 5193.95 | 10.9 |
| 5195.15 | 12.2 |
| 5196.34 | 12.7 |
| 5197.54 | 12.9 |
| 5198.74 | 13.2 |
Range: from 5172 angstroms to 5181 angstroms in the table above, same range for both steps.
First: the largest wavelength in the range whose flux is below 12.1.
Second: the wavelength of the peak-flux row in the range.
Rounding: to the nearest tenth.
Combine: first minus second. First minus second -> 6.0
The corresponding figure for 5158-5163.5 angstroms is 1.2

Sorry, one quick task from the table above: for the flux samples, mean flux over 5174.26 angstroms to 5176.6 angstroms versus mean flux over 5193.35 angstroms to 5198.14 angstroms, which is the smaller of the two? 12.2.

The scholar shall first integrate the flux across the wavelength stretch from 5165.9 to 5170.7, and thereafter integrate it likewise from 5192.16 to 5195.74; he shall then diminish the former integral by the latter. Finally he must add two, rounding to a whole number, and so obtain 11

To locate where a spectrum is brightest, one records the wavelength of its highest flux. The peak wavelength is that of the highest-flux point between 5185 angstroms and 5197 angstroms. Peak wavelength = 5185.58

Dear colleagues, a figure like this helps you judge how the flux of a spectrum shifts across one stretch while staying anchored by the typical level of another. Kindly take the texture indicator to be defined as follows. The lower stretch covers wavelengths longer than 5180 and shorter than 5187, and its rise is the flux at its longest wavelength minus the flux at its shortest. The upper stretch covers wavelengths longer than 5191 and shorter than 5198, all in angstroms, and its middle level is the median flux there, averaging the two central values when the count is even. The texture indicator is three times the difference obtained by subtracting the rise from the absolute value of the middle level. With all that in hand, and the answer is 28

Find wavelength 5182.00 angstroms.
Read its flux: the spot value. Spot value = 6.7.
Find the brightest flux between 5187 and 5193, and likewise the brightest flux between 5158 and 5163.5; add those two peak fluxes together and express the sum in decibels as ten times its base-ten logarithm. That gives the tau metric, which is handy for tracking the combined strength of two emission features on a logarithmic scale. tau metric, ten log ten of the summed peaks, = 14.7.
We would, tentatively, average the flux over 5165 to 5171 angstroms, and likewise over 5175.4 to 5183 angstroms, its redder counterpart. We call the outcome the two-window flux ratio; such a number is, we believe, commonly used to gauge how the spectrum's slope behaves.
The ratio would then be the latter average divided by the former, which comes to 1.02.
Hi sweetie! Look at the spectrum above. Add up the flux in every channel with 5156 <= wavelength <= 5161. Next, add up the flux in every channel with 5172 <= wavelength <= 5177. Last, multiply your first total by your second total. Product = 3213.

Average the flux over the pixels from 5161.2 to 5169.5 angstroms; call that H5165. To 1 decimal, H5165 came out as 11.6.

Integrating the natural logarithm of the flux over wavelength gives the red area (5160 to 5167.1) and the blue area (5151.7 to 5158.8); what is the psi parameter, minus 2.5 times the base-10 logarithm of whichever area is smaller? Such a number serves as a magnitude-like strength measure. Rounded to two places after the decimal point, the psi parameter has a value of -3.11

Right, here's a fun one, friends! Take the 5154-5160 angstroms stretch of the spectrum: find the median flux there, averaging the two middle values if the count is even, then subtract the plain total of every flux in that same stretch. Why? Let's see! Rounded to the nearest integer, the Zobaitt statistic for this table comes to -60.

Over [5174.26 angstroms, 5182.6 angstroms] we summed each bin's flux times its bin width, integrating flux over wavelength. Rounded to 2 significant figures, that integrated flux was 96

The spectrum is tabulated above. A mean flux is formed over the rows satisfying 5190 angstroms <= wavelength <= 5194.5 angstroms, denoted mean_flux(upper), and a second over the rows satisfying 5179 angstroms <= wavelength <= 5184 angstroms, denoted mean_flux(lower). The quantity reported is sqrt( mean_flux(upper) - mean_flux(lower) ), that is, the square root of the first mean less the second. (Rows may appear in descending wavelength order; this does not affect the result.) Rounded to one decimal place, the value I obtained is 1.5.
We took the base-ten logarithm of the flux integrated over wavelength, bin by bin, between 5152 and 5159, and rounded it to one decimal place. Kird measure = 2.0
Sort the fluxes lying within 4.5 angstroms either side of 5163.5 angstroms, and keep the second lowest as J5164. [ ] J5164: 11.1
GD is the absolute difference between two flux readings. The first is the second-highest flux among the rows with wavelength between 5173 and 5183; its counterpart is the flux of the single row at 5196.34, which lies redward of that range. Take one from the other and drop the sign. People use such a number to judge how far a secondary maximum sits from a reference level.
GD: 1.10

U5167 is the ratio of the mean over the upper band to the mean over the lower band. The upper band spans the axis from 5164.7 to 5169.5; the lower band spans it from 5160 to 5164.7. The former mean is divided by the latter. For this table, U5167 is 0.89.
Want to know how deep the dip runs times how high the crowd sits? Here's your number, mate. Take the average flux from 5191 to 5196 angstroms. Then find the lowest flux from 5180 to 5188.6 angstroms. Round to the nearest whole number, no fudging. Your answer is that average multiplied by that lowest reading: 85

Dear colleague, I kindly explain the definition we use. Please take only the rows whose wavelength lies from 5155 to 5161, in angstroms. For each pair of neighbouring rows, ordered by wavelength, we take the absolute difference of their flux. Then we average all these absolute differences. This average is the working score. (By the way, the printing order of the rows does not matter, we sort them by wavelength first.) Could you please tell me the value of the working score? 1.15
